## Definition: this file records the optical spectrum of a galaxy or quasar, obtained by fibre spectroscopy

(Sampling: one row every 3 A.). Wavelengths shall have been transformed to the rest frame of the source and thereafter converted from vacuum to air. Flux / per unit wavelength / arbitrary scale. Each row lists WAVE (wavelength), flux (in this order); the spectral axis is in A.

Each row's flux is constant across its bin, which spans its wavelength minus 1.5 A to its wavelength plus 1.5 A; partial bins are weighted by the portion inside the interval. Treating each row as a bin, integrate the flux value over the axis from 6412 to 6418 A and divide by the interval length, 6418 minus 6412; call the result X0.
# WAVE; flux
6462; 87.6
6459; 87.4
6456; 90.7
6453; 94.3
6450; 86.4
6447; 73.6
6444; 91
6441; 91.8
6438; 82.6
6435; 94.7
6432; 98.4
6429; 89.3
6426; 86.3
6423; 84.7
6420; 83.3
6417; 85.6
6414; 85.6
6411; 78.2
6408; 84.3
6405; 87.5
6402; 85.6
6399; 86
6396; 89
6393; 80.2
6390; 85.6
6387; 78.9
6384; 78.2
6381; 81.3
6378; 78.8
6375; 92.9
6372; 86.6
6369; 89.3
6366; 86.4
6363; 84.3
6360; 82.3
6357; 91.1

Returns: 85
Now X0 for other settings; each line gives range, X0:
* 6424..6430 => 87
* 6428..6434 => 94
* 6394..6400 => 87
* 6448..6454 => 89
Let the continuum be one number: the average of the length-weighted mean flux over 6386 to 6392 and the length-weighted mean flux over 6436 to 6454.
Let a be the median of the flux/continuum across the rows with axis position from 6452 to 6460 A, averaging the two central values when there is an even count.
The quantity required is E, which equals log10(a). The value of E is 0.031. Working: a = 1.073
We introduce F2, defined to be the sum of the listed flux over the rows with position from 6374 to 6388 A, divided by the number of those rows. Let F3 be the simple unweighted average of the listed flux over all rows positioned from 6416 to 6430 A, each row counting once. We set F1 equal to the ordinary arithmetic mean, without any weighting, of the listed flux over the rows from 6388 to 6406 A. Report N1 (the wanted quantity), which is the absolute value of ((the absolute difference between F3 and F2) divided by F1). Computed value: 0.04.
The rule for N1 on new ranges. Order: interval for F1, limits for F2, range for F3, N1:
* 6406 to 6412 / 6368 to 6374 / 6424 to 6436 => 0.05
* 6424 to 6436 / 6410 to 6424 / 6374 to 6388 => 0.02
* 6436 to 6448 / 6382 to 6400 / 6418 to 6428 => 0.02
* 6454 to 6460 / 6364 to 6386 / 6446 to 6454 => 0.00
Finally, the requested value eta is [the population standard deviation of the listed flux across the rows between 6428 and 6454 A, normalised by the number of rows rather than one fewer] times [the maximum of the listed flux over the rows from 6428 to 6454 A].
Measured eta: 692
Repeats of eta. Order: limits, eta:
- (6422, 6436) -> 507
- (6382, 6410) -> 326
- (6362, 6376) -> 275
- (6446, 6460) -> 661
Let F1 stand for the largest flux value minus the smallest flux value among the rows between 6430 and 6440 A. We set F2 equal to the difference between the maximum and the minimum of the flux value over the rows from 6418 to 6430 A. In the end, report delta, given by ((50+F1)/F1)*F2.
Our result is 25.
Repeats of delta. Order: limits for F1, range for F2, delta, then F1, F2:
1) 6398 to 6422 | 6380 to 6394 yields 47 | 9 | 7.4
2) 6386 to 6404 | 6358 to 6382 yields 84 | 10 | 14.1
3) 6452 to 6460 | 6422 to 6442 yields 130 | 7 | 15.8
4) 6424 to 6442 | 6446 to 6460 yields 86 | 16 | 20.7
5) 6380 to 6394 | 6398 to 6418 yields 72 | 7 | 9.3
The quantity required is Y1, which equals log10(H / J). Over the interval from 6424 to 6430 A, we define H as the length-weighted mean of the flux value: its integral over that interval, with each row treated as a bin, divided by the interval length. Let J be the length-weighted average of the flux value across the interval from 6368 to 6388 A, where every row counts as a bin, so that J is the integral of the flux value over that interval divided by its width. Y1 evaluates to 0.02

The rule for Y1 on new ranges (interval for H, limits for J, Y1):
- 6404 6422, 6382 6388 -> 0.03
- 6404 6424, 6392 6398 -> -0.01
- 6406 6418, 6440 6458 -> -0.02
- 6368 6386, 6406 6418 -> 0.00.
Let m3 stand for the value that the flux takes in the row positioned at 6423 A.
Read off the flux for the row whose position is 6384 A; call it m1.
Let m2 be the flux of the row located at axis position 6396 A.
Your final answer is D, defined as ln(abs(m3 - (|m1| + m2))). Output 4.41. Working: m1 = 78.2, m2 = 89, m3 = 84.7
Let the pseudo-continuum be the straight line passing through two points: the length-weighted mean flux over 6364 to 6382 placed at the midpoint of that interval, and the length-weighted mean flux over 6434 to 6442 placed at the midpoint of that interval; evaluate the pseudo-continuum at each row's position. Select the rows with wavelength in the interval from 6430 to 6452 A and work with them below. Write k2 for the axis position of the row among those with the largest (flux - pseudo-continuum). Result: 6432 A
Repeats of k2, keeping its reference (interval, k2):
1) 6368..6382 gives 6375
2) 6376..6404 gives 6396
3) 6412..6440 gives 6432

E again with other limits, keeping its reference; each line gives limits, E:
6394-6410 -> 0.008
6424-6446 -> 0.032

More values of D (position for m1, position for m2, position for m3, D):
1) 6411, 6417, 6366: 4.35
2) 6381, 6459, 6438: 4.46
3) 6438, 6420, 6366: 4.38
